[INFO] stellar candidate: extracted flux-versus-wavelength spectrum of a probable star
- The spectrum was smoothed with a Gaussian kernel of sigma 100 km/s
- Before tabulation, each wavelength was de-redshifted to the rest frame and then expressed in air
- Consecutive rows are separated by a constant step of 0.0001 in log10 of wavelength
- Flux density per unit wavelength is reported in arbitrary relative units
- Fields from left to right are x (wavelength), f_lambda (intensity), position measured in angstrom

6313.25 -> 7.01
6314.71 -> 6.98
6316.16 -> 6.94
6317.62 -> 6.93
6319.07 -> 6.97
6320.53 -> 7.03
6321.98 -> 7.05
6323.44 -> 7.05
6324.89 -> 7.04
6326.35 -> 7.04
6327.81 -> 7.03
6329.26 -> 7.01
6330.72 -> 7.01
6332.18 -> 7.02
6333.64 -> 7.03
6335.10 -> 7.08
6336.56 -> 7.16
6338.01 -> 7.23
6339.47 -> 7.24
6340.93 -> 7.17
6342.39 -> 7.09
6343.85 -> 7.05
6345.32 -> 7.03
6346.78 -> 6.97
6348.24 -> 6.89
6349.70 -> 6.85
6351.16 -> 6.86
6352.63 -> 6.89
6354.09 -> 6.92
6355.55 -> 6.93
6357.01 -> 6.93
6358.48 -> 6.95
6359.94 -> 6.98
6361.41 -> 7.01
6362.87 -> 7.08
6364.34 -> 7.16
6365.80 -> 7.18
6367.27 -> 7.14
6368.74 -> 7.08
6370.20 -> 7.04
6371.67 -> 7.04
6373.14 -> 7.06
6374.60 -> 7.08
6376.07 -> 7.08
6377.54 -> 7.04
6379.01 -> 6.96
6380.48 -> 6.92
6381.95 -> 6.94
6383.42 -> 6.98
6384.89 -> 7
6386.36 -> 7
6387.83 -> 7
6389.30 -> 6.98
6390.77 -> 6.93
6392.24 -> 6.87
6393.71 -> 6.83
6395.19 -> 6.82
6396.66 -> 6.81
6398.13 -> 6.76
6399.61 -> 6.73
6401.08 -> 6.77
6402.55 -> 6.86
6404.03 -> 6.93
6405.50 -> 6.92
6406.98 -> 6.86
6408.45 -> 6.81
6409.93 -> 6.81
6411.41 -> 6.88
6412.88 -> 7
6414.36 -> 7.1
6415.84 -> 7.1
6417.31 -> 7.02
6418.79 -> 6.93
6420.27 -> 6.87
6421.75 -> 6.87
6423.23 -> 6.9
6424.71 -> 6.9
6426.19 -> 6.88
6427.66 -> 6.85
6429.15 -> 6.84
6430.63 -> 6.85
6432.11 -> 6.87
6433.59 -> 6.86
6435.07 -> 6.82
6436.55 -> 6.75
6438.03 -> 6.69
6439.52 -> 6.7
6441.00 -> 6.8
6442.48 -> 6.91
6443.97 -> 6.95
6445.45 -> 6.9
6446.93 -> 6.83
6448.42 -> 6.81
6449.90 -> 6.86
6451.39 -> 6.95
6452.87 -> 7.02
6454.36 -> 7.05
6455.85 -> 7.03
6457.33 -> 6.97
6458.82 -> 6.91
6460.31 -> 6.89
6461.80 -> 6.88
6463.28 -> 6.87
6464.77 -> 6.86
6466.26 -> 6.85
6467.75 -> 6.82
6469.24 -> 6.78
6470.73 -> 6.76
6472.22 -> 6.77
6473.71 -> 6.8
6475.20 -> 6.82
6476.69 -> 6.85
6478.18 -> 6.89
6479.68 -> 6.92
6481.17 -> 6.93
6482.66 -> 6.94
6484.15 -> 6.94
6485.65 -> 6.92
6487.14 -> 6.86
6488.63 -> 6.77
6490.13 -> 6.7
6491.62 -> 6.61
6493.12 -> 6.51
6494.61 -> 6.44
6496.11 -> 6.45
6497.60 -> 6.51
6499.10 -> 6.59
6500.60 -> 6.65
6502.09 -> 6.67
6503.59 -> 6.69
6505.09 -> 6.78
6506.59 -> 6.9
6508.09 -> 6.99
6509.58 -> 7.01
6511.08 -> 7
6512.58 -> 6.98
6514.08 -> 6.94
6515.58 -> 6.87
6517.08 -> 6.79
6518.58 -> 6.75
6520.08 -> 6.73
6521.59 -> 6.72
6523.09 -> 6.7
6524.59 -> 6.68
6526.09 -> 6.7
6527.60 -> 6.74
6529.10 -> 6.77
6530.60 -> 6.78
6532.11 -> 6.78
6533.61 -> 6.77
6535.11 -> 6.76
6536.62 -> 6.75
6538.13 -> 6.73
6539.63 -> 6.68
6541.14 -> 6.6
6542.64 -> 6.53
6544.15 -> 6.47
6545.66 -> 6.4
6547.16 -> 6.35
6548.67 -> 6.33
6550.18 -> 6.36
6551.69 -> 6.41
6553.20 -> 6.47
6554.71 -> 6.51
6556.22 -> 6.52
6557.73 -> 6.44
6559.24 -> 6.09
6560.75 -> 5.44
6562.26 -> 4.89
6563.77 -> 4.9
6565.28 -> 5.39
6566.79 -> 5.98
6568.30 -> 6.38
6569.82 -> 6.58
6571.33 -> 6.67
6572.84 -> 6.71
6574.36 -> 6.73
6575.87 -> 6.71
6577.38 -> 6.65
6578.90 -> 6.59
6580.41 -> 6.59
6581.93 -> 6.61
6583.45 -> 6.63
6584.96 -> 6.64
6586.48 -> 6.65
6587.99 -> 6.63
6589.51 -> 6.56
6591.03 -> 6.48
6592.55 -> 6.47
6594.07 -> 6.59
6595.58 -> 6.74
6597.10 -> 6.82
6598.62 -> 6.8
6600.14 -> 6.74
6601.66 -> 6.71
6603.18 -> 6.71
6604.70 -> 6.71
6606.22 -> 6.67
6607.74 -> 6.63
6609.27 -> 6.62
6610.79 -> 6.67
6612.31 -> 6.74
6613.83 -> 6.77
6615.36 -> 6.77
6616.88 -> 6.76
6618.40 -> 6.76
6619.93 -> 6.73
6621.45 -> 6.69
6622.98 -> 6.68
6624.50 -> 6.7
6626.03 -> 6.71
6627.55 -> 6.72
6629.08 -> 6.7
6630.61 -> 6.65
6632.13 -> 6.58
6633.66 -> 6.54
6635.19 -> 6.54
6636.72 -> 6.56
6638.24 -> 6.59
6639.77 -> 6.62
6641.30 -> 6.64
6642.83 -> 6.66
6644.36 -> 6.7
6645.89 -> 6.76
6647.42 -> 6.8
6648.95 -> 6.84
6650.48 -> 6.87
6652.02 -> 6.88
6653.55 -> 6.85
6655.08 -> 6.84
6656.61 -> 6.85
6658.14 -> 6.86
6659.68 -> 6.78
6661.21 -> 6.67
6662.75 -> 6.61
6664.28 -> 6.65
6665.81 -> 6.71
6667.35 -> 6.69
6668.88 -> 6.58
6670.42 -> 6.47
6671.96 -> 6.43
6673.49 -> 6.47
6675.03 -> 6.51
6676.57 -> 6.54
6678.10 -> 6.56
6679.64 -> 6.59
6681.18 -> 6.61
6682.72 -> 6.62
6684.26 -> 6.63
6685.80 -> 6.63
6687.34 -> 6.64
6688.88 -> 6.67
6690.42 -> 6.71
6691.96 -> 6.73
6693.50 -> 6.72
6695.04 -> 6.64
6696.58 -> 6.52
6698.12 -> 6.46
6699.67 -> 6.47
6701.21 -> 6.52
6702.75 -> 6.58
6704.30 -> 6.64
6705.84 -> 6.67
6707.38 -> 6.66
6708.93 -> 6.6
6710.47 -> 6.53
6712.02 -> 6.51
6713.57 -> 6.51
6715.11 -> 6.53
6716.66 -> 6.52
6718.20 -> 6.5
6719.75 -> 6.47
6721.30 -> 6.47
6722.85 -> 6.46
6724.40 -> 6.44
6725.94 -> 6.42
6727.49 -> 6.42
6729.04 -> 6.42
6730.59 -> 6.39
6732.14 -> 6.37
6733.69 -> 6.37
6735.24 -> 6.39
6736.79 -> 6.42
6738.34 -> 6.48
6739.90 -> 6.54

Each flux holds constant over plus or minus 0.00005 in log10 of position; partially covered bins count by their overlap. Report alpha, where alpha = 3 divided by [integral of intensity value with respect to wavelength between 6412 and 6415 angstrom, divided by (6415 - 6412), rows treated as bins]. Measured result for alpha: 0.426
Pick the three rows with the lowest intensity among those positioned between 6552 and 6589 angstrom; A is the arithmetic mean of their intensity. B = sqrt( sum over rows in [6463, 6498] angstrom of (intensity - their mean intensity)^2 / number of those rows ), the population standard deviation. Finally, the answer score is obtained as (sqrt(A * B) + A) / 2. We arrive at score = 3.0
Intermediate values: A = 5.06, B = 0.153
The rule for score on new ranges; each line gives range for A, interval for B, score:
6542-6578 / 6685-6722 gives 2.9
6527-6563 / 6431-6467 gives 3.1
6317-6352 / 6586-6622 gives 3.8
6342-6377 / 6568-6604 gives 3.9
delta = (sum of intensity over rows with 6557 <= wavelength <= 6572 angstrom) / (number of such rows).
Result 5.88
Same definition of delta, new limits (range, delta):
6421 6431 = 6.87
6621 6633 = 6.68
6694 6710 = 6.58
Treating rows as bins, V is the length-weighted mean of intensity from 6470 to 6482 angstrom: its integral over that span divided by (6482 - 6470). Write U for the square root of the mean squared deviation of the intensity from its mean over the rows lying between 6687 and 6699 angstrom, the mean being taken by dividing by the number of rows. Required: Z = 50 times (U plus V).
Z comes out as 347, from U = 0.09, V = 6.8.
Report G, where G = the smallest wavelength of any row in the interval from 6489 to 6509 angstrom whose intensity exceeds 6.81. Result 6506.59 angstrom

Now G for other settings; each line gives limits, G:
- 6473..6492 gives 6475.20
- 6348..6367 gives 6348.24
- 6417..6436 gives 6417.31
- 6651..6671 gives 6652.02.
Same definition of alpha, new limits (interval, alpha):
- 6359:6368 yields 0.423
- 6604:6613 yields 0.450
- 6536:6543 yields 0.450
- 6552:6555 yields 0.464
